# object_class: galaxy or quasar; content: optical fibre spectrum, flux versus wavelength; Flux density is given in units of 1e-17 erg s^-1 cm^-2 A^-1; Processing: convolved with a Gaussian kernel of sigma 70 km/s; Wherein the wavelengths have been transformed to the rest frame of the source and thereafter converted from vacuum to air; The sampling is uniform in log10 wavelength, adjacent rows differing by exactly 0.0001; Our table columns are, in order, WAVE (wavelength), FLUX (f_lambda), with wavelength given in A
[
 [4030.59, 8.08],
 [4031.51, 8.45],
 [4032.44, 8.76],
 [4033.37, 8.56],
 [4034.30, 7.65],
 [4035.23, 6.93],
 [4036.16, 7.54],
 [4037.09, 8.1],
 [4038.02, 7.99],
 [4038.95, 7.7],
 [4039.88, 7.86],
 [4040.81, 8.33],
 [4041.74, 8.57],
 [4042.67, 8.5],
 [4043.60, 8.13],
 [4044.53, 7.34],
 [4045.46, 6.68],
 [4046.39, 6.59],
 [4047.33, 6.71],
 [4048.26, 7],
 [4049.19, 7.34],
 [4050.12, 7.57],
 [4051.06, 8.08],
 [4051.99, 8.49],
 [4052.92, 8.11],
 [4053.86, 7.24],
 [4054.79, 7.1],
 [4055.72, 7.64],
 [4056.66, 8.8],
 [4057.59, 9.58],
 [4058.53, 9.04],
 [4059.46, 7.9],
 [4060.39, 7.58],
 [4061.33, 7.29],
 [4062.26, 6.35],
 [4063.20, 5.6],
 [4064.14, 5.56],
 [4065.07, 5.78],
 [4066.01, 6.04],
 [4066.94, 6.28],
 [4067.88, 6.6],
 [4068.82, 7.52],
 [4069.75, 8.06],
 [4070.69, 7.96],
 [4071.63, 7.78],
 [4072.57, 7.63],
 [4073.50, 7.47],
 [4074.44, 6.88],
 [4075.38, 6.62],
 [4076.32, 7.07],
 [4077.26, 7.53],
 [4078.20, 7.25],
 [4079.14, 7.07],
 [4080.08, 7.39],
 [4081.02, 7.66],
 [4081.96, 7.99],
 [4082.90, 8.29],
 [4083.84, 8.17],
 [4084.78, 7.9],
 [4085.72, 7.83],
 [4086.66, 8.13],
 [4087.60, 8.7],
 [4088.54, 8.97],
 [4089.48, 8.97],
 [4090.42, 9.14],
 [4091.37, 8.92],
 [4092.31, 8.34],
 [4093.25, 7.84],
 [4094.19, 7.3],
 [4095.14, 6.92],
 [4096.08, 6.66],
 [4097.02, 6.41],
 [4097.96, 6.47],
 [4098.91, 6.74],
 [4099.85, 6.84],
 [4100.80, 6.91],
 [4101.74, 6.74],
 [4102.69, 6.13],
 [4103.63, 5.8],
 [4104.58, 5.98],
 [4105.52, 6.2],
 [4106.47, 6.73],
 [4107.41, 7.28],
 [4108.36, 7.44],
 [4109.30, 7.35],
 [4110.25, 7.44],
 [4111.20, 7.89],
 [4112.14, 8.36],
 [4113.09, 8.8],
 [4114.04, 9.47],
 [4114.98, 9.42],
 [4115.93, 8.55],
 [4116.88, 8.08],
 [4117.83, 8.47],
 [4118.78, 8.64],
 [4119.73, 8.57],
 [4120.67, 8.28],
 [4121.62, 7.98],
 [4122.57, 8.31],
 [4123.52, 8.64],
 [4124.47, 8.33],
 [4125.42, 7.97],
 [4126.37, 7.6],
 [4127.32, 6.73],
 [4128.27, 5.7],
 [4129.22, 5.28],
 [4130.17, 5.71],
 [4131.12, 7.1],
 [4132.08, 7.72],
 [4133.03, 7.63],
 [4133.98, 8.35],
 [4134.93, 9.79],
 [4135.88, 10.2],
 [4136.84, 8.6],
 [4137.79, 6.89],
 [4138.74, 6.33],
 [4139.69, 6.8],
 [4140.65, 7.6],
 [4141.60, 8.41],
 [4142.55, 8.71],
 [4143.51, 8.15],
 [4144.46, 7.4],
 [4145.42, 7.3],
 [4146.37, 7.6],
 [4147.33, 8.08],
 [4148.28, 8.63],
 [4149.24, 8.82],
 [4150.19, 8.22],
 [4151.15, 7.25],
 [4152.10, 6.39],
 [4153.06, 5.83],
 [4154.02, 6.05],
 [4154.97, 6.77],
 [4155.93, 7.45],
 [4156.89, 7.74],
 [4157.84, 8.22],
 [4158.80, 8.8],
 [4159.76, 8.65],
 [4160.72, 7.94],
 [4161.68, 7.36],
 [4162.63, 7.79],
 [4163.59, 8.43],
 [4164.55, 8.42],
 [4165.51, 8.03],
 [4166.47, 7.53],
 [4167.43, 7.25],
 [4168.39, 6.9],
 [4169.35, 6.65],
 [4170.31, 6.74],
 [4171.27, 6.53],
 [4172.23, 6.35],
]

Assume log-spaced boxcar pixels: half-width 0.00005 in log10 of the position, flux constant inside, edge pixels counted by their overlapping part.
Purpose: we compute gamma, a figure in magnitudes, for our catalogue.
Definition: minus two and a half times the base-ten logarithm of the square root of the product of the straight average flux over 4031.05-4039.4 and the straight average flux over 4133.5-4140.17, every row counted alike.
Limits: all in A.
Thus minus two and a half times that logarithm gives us -2.26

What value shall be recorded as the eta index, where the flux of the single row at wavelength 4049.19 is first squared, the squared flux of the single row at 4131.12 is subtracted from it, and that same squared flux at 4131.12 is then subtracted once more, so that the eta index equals -47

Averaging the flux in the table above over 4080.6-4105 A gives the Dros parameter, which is 7.53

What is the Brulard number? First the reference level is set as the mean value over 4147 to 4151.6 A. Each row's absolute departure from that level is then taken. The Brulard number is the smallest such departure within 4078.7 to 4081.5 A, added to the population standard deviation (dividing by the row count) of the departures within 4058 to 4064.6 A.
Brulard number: 1.4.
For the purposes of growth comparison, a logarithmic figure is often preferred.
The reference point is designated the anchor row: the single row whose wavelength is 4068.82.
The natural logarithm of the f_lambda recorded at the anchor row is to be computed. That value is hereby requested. 2.02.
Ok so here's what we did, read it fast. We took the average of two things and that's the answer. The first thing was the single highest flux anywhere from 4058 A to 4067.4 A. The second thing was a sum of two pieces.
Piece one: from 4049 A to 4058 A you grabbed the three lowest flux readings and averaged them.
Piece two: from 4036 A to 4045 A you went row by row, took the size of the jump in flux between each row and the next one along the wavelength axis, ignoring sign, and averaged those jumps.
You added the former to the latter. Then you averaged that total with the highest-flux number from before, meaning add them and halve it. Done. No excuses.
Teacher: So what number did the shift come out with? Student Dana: 8.30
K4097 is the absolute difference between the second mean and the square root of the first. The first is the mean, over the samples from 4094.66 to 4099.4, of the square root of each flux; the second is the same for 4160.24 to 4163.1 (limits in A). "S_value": 1.17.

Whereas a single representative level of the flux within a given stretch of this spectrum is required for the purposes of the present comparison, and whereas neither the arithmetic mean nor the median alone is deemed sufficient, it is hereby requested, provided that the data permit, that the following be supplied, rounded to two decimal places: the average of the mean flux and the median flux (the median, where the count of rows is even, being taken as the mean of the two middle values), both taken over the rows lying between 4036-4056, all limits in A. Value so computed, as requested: 7.67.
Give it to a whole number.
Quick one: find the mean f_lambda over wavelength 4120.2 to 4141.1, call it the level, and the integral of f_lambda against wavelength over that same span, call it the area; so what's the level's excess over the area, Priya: -152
